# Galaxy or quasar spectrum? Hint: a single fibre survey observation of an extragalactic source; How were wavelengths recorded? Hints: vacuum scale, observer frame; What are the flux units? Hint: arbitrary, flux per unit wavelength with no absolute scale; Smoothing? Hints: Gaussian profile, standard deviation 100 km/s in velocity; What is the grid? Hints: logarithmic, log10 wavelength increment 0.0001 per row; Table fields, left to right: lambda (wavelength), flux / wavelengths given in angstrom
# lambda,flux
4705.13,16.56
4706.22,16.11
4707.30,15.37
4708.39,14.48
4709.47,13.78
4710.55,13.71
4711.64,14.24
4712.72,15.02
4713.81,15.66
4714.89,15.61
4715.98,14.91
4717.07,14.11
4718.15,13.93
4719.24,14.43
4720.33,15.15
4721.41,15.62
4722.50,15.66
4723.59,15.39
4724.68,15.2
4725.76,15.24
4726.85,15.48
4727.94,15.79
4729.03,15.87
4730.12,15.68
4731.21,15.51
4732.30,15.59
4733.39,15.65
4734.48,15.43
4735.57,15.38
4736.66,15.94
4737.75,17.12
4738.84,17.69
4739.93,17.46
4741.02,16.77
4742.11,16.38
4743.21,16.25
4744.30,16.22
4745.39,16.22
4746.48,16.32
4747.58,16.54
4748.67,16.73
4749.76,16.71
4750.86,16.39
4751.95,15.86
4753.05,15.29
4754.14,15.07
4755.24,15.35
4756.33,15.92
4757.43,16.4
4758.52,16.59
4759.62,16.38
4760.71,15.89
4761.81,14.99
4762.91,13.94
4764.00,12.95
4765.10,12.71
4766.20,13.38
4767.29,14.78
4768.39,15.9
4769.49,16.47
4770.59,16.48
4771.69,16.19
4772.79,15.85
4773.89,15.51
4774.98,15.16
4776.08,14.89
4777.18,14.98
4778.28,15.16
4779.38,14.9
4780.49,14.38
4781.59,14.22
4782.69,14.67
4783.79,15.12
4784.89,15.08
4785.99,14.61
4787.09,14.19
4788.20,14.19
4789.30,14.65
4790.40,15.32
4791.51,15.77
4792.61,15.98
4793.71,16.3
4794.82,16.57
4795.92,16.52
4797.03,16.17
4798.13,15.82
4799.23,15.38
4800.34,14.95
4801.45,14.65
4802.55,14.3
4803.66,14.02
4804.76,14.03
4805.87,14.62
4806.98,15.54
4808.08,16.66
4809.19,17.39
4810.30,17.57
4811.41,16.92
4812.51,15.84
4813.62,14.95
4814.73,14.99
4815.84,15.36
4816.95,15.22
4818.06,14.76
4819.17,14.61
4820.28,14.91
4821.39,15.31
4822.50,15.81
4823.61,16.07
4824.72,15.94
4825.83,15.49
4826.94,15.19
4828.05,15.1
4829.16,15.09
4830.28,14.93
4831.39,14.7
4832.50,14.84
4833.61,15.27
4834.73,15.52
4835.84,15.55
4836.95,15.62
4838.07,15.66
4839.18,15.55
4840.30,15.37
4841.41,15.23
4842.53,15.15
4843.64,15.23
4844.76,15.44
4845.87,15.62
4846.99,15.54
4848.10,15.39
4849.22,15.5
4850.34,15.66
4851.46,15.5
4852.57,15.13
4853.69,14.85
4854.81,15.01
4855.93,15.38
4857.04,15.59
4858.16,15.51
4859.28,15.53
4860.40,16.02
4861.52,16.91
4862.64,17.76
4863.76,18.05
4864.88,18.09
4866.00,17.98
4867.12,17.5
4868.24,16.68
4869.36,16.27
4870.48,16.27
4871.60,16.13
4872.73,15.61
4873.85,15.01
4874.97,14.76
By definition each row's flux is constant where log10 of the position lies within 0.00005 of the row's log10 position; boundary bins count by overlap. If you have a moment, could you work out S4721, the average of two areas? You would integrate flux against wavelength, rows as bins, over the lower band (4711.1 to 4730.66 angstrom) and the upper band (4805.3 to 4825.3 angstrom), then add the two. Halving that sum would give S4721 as 305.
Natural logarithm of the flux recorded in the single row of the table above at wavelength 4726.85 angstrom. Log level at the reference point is 2.74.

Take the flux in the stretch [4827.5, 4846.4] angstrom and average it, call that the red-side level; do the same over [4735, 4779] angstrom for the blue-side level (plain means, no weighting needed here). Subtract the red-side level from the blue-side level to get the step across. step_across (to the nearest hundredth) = 0.47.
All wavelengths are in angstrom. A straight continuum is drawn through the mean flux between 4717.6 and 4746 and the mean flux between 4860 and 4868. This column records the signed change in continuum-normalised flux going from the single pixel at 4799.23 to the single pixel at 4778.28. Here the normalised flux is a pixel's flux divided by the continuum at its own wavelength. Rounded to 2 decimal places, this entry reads 0.00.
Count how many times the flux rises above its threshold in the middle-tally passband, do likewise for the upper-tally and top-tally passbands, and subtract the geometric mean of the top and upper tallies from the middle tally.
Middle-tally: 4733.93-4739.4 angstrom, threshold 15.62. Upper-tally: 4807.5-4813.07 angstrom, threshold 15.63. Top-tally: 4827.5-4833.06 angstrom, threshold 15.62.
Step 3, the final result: 3.0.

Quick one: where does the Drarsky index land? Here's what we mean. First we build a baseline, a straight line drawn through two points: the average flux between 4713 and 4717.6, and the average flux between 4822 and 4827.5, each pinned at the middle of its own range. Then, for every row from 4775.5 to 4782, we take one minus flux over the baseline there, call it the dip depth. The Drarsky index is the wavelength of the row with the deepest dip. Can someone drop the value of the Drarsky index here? 4781.59 angstrom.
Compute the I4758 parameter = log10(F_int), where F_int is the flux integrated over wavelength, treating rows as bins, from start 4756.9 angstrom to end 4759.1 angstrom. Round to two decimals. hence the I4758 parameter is 1.56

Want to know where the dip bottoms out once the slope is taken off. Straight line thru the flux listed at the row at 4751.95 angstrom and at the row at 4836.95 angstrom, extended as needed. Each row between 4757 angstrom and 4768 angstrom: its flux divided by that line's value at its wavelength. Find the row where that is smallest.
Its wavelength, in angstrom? 4765.10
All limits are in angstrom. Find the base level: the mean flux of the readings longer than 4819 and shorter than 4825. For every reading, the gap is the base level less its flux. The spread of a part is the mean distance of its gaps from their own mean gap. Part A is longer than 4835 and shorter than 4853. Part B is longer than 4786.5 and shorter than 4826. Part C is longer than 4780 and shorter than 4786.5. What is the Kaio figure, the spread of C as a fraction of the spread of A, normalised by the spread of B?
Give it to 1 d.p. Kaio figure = 2.5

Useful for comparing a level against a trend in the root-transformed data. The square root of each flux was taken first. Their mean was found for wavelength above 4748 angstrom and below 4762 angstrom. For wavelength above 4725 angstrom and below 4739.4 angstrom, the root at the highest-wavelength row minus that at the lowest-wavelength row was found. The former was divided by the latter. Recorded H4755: 13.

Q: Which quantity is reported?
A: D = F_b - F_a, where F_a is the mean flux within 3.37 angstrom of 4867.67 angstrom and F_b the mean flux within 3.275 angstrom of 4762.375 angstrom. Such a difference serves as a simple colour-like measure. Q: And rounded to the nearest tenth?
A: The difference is -2.7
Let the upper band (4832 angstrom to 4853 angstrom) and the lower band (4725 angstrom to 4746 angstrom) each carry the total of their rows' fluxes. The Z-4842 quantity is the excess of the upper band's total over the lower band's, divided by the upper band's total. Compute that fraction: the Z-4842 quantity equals -0.044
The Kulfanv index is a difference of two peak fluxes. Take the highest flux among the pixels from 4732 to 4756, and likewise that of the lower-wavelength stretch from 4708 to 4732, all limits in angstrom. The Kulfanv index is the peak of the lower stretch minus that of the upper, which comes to -1.8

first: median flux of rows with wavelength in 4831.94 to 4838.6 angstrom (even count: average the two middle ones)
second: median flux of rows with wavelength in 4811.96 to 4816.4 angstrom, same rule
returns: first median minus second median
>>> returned 0.4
